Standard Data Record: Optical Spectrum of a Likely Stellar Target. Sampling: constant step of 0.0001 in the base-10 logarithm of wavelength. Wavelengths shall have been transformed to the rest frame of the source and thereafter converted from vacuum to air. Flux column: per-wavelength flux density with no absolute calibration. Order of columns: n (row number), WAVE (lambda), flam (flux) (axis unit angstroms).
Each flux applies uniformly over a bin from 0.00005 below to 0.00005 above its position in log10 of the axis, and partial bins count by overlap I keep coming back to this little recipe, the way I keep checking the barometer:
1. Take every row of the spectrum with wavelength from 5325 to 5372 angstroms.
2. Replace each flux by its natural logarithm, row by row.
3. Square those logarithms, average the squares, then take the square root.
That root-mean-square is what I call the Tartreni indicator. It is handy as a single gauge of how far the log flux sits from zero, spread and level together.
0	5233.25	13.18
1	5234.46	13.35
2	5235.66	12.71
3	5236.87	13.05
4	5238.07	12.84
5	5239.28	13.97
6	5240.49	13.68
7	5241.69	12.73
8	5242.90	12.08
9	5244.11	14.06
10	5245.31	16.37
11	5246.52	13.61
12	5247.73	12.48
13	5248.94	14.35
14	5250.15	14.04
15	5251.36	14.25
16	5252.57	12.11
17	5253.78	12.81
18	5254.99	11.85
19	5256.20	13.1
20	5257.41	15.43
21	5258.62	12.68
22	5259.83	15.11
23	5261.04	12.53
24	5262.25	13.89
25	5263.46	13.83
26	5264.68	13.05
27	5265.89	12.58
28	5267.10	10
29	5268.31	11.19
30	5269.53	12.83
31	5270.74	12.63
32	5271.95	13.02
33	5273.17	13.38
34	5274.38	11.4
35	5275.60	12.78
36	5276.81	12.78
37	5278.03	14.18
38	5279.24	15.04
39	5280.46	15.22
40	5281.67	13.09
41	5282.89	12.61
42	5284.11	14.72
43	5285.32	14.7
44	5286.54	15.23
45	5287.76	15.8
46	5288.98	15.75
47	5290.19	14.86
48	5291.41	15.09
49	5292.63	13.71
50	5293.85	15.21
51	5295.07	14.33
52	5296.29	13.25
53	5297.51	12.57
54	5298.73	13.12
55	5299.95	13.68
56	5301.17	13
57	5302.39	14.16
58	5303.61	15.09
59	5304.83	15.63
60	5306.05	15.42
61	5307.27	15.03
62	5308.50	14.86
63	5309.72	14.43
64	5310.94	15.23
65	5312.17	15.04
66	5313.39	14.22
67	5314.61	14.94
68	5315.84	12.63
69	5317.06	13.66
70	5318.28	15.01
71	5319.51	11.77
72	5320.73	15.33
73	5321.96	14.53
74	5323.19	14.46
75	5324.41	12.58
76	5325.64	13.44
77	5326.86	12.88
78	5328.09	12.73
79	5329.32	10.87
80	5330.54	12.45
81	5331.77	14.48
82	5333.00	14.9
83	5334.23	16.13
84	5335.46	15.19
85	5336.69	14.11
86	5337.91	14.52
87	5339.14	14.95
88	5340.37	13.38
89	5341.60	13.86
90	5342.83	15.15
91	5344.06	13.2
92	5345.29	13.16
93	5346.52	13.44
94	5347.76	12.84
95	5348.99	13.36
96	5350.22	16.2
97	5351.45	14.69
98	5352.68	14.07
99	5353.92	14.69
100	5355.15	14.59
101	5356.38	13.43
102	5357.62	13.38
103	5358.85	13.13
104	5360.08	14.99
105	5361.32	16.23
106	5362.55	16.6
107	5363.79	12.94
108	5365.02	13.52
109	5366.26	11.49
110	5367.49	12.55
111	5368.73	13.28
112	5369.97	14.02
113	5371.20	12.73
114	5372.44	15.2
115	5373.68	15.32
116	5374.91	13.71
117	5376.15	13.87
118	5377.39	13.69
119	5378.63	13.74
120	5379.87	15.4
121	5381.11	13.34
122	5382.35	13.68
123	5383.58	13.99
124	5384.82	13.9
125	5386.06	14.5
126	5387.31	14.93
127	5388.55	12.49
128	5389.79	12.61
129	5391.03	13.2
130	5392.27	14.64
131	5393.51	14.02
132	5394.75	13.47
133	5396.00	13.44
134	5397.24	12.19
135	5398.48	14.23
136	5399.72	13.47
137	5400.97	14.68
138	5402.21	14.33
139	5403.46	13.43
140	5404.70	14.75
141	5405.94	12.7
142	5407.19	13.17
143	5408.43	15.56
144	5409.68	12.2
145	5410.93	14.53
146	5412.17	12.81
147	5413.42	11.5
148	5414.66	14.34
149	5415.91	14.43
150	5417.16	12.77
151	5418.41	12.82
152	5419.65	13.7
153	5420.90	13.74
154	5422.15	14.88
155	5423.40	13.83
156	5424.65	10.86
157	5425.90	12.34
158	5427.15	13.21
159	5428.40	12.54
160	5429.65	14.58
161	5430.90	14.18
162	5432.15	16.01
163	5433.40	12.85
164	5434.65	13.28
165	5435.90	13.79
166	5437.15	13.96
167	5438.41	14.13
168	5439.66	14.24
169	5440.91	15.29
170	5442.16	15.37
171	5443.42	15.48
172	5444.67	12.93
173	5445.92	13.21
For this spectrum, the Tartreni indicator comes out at 2.63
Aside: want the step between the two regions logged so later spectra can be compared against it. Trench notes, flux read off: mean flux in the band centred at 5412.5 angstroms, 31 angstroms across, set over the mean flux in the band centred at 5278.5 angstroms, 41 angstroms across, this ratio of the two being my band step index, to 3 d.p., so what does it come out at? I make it 0.990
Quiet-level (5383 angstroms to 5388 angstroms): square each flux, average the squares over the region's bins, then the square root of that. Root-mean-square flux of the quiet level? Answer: 14.3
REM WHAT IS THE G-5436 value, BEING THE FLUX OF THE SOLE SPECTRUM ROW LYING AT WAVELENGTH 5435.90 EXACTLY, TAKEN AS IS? 13.79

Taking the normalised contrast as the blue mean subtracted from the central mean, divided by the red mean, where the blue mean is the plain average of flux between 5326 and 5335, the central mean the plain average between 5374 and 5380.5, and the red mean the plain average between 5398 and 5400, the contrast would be 0.04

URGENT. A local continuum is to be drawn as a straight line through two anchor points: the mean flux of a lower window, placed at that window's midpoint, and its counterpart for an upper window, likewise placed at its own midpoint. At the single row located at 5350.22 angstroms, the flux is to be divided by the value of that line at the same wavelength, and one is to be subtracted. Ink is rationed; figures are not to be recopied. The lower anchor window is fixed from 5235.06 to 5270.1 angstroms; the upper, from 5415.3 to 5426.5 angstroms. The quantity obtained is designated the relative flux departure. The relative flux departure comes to 0.22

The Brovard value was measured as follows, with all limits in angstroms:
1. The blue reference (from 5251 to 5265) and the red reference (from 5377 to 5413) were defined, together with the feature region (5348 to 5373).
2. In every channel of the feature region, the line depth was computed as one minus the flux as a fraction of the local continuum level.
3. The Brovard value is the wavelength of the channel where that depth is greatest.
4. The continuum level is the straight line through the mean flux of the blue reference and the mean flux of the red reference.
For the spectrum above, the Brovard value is 5366.26 angstroms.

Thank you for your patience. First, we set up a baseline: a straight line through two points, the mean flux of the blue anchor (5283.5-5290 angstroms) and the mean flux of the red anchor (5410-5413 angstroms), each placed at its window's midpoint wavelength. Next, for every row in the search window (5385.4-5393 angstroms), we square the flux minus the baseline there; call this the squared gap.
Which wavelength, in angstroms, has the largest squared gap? 5388.55 angstroms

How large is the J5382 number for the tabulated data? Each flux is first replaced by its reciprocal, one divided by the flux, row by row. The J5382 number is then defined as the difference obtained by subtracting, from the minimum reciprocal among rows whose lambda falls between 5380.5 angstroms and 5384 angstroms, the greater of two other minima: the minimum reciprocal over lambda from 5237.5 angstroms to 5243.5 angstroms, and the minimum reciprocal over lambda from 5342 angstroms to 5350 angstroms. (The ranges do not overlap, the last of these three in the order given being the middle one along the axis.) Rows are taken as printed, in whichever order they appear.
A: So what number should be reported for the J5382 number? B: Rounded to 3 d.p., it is 0.000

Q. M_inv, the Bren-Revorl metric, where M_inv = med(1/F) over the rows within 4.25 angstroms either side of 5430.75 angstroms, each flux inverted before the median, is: 0.0753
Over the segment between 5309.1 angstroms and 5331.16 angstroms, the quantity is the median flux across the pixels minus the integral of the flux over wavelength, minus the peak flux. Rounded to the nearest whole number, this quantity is -303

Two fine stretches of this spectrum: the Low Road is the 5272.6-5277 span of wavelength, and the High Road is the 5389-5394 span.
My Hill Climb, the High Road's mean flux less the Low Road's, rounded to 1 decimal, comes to 1.0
